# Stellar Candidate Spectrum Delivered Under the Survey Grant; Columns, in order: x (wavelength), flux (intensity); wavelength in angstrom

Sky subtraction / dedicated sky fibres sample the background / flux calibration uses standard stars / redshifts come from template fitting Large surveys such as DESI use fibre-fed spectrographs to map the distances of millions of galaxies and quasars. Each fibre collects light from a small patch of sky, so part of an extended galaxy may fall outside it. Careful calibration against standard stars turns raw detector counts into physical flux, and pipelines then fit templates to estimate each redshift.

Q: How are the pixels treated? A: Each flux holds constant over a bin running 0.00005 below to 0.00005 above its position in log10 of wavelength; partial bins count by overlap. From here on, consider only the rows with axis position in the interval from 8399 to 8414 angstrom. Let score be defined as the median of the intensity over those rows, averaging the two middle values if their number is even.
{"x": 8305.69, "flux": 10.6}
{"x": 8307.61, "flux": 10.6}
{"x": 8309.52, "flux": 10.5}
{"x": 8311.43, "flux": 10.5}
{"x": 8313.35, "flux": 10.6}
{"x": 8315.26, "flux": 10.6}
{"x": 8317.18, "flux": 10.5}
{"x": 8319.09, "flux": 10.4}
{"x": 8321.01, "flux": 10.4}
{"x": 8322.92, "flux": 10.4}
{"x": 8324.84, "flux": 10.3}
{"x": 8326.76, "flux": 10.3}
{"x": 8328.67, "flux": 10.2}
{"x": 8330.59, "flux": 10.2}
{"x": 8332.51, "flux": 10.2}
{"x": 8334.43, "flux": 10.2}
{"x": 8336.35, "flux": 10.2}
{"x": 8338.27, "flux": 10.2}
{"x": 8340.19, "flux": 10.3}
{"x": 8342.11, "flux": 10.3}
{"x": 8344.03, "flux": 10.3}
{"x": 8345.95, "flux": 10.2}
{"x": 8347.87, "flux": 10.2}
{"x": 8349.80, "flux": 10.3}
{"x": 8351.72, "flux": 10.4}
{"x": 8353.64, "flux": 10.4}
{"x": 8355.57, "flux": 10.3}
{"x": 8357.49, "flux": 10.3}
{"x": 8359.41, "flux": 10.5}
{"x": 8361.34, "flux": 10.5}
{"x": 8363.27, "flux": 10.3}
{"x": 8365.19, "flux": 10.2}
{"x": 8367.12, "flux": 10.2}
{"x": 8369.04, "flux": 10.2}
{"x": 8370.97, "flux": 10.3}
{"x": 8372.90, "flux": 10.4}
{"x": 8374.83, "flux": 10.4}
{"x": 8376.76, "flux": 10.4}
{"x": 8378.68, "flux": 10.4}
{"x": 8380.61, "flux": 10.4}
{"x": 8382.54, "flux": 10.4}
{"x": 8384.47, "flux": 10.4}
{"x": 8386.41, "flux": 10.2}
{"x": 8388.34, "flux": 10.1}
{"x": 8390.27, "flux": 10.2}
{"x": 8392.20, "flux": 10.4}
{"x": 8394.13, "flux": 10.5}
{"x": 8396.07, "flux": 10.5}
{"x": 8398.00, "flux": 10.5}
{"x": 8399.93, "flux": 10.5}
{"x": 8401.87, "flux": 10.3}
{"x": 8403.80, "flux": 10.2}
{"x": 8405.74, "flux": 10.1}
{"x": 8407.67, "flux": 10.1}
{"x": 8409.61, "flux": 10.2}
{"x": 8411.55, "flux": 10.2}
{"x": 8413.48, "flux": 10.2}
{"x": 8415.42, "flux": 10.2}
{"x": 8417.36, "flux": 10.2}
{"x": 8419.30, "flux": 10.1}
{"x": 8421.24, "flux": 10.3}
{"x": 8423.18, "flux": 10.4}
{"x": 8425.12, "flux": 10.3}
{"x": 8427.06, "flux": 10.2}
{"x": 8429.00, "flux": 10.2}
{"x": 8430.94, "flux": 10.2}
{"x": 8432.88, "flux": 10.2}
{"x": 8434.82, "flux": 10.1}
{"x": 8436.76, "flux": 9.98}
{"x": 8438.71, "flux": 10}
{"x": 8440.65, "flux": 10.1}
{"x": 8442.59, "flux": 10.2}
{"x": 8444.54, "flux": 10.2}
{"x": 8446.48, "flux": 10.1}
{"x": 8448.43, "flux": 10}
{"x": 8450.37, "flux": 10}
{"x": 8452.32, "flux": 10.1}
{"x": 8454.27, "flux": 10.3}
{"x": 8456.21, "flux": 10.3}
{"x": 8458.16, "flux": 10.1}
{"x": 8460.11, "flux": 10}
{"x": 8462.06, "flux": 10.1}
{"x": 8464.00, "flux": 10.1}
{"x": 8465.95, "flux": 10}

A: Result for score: 10.2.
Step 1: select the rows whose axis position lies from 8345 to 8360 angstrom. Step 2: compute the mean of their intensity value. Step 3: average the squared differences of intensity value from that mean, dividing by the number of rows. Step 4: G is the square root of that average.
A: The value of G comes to 0.10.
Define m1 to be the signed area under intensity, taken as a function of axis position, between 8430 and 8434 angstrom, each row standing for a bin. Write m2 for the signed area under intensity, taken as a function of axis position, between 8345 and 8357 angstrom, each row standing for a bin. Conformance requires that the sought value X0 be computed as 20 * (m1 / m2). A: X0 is 7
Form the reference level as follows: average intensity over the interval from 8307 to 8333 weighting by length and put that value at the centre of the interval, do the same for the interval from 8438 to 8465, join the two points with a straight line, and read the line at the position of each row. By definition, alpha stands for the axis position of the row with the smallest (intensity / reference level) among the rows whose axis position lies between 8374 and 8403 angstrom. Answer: 8388.34 angstrom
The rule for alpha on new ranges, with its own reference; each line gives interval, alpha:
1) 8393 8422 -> 8405.74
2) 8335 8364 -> 8336.35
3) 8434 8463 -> 8436.76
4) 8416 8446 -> 8436.76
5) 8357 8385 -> 8365.19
